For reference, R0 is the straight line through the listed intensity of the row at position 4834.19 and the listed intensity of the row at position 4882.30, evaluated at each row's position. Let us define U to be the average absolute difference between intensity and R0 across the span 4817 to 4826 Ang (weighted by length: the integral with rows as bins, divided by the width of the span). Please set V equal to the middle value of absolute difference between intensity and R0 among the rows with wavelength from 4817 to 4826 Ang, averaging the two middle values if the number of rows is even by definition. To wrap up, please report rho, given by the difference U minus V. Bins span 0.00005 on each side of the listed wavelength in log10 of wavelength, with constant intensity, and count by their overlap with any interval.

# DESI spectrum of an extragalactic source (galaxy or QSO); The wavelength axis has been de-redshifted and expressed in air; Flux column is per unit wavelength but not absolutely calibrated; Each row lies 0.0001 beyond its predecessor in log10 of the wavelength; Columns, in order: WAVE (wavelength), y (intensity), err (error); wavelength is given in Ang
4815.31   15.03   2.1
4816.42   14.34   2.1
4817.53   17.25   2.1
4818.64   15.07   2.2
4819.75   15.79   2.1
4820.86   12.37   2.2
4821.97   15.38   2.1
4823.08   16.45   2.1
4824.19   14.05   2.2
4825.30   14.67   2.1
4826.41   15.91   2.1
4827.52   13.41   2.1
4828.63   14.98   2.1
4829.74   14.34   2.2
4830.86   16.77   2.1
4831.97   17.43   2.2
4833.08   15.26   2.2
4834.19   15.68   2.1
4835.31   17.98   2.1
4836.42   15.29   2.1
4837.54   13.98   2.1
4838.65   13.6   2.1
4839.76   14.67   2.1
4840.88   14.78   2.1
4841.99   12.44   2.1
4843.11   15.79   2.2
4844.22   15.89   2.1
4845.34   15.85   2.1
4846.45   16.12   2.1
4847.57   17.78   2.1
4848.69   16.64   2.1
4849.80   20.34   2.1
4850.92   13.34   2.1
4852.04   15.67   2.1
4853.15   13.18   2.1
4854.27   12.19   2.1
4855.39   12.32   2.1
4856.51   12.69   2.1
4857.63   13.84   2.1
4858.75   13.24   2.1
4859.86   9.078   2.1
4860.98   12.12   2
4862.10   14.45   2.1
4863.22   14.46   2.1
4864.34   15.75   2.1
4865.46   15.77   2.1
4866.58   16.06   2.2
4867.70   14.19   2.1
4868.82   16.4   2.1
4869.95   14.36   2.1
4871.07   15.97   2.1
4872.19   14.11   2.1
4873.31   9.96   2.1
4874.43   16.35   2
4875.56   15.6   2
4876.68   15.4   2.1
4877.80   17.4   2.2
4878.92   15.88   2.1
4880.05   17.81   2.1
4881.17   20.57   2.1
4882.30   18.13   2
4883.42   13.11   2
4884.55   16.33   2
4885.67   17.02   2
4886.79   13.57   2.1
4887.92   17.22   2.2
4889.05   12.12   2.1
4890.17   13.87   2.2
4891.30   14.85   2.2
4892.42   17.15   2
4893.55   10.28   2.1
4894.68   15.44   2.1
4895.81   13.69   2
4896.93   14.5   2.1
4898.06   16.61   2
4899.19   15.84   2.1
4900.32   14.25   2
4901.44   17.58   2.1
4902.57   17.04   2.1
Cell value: 0.18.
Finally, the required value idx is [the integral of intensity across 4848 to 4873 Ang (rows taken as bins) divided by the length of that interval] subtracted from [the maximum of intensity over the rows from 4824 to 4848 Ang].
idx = 3.6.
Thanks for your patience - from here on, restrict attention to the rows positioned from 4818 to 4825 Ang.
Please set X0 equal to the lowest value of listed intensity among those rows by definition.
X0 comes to 12.37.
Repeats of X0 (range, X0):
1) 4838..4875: 9.078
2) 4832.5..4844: 12.44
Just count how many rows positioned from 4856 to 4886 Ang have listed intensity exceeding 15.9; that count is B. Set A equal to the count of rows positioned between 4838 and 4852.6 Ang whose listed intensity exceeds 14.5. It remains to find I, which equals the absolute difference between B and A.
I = 0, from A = 10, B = 10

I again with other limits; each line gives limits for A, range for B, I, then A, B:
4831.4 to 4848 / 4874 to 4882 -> 8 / 12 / 4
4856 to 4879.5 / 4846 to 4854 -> 6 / 10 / 4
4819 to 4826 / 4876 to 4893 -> 4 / 4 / 8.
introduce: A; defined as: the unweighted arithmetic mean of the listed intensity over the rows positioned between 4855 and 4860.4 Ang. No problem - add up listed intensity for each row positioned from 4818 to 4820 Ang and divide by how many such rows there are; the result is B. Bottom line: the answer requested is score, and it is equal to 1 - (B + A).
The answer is -26.7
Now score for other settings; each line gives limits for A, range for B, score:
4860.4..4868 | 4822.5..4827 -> -29.0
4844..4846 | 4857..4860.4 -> -26.9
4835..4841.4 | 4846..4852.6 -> -30.7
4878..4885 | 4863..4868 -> -31.2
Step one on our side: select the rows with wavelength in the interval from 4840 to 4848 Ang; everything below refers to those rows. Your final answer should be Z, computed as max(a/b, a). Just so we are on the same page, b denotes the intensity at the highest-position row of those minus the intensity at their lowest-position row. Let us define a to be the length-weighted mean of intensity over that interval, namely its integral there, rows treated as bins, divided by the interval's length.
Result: 15.4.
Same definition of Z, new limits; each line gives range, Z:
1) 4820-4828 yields 14.7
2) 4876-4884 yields 16.9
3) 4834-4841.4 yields 15.1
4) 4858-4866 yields 13.6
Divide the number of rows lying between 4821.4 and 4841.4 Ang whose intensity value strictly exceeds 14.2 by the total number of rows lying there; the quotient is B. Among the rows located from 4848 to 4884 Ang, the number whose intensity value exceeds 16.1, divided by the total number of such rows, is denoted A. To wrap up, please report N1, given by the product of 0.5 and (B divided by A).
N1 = 1.6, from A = 0.25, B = 0.78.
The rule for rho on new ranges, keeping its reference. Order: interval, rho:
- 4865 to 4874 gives 0.50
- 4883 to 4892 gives -0.63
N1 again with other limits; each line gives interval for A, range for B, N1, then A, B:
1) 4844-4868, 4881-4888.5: 2.0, 0.18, 0.71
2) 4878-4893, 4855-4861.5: 0.0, 0.54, 0.00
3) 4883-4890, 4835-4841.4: 0.7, 0.50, 0.67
